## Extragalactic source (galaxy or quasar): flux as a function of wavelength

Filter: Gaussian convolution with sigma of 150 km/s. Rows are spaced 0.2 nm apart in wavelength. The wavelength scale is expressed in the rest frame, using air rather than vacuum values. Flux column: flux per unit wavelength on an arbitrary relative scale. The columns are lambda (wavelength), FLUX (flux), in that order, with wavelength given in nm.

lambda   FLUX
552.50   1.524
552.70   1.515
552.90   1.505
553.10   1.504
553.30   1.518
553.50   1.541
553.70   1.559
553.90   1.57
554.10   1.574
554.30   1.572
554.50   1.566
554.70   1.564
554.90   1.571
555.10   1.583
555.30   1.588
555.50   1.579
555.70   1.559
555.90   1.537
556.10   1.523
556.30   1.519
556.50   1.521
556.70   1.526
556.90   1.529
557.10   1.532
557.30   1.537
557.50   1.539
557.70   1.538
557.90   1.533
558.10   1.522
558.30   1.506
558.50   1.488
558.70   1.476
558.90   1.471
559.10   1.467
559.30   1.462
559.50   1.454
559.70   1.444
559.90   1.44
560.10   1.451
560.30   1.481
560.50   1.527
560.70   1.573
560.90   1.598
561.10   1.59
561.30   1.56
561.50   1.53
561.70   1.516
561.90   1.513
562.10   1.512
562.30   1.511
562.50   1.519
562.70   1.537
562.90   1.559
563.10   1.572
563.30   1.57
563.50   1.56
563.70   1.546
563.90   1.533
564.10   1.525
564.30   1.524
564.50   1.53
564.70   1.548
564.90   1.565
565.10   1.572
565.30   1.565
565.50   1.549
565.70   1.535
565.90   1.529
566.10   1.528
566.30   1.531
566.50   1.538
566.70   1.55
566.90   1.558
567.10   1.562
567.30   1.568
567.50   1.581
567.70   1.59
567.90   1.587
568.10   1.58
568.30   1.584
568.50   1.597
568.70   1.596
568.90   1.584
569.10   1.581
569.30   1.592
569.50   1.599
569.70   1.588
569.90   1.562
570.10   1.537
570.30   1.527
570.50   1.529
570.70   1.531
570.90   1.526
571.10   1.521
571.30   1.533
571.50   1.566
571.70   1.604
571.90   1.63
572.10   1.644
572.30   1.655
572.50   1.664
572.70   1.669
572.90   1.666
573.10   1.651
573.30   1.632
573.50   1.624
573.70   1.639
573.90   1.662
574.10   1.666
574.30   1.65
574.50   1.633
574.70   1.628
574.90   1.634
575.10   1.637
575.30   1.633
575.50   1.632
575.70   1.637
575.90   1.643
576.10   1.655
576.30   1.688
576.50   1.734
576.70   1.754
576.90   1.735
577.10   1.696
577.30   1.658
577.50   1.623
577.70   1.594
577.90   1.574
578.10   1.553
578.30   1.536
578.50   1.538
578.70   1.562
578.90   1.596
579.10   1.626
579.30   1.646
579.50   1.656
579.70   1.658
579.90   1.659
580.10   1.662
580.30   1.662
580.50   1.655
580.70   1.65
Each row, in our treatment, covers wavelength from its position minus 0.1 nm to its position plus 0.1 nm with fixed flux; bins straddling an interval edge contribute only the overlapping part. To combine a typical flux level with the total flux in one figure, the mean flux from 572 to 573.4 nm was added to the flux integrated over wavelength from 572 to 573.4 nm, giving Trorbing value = 3.97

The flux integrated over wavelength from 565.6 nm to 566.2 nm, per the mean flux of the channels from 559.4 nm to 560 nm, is 0.64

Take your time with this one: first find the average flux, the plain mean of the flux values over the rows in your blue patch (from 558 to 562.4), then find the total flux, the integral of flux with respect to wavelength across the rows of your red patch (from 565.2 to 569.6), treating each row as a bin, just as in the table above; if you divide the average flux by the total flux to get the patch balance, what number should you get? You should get 0.218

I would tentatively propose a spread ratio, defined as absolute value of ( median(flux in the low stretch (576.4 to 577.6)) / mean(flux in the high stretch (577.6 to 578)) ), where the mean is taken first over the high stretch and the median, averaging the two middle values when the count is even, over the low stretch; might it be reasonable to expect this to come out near 1.08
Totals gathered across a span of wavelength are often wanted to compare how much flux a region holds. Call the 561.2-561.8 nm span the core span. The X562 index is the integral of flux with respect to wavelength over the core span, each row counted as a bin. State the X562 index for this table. 0.92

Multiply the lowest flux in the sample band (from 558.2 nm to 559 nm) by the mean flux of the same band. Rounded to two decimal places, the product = 2.18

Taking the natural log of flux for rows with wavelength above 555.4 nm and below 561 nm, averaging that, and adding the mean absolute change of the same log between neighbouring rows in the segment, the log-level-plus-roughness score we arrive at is 0.421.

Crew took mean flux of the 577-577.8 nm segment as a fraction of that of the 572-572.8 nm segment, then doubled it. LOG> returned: 1.98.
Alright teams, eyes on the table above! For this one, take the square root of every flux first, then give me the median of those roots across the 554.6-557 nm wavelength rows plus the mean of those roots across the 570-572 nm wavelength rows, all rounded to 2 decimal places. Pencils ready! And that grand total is 2.49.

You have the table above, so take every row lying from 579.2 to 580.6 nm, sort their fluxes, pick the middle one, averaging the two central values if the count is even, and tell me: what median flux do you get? 1.66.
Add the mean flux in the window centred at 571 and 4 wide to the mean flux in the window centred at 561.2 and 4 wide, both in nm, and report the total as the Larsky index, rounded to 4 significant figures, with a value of 3.104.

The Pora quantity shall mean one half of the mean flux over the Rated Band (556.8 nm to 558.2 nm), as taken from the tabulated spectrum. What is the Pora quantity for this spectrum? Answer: 0.7664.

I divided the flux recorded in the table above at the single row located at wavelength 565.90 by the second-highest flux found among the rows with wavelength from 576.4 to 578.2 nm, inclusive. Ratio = 0.88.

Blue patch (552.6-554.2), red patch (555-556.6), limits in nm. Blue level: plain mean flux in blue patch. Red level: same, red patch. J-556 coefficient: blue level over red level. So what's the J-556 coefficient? 0.99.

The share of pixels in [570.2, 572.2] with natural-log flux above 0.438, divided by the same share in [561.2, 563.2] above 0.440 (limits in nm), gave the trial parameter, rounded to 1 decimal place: 1.3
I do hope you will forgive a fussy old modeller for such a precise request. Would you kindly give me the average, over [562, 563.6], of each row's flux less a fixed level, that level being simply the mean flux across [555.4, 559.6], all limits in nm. 0.027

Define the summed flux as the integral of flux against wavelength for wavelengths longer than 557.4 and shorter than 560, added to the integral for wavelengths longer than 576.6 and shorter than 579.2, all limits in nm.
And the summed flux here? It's 8.08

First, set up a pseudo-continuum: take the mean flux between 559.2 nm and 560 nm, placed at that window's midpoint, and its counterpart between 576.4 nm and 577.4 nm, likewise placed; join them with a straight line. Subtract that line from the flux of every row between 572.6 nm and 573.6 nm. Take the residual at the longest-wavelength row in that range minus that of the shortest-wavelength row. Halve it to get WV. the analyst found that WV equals -0.029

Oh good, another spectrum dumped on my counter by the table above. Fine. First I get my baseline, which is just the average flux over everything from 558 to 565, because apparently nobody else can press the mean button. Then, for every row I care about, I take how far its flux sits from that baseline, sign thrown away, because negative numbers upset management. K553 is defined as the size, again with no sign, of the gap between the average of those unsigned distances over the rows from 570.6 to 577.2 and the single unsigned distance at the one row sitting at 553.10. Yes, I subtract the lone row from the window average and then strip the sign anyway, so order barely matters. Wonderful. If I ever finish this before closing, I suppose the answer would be 0.10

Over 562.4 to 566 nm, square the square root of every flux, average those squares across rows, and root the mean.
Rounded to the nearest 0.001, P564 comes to 1.244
